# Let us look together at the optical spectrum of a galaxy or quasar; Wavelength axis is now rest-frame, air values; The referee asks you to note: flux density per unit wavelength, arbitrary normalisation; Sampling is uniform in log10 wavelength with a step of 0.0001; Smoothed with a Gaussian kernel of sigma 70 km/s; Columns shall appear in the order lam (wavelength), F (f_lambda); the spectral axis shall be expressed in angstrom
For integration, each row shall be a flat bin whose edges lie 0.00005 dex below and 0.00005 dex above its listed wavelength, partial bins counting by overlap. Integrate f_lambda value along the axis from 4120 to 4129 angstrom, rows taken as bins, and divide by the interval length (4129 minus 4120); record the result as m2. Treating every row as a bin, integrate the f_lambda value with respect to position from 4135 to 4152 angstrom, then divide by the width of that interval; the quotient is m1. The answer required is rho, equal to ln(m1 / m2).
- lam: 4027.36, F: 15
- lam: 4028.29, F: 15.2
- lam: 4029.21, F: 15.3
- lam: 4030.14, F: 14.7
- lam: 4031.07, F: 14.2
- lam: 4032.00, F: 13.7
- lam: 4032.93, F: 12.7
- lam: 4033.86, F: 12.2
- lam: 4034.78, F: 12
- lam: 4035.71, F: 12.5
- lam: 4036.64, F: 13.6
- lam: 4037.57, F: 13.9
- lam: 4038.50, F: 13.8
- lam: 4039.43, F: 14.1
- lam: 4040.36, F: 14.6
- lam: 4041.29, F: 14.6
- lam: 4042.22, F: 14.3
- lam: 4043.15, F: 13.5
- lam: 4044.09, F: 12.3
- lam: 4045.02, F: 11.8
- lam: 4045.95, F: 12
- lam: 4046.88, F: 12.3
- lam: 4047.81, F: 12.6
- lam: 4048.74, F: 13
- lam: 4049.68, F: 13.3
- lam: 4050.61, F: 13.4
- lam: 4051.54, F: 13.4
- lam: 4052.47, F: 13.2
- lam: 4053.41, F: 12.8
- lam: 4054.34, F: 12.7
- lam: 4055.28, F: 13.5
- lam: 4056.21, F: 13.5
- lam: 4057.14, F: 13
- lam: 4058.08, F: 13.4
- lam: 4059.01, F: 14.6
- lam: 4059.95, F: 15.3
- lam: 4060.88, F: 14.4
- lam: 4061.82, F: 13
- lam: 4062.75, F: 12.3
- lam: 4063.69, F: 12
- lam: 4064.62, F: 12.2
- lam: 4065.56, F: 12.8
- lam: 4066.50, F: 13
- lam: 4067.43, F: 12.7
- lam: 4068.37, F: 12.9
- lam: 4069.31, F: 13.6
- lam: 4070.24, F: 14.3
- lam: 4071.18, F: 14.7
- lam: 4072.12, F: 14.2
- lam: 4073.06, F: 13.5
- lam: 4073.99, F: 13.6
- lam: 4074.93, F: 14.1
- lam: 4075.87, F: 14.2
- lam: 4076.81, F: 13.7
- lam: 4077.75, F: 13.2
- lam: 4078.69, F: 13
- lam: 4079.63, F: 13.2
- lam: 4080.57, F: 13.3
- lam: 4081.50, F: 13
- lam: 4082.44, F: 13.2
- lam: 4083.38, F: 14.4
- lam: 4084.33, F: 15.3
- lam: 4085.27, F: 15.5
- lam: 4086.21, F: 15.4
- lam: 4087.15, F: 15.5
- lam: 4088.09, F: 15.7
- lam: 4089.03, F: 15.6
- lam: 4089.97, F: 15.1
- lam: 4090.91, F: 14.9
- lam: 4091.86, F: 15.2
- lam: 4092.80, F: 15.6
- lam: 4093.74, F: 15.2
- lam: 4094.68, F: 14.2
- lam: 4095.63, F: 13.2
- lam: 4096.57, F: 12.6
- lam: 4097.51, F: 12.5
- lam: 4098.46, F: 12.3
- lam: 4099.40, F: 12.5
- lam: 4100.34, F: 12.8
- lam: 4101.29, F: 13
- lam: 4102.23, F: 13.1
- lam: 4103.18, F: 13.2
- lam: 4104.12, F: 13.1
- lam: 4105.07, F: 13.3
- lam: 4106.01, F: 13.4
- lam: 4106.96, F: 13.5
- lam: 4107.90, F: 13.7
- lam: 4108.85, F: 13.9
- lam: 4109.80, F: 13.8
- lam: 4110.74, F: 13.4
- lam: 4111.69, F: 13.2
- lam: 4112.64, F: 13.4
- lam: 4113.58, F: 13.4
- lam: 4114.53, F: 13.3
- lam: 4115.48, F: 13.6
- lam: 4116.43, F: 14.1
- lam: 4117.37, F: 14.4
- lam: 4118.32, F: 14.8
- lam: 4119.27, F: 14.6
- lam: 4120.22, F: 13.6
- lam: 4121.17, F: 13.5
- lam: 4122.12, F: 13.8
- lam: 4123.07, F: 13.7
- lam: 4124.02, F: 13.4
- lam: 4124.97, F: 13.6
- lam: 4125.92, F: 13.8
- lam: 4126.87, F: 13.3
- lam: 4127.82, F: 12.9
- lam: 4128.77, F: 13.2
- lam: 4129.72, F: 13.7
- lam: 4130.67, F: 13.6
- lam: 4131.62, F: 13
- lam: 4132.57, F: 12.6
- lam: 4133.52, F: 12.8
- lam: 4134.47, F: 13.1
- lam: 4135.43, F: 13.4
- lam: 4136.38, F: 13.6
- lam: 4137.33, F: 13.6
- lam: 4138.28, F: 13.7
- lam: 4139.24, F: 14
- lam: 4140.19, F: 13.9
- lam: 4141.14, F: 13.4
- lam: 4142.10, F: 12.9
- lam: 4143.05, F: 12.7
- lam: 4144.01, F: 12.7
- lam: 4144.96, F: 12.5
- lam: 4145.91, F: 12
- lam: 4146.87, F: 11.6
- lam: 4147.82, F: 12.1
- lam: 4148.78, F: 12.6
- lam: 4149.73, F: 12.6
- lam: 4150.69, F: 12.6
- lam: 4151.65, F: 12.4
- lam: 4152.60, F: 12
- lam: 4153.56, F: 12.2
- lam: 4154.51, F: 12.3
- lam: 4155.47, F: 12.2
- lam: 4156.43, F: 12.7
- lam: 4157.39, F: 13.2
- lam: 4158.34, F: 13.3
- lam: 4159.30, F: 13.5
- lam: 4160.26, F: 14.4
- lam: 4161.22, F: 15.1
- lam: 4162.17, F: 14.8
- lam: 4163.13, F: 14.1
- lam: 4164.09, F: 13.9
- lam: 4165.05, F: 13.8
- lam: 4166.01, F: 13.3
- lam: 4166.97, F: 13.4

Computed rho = -0.04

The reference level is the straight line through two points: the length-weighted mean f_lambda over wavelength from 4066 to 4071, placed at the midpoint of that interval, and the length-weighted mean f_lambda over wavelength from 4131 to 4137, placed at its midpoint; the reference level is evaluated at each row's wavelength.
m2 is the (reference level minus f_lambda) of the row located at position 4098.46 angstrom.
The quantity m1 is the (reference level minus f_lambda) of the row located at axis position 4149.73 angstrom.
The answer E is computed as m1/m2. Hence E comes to 0.5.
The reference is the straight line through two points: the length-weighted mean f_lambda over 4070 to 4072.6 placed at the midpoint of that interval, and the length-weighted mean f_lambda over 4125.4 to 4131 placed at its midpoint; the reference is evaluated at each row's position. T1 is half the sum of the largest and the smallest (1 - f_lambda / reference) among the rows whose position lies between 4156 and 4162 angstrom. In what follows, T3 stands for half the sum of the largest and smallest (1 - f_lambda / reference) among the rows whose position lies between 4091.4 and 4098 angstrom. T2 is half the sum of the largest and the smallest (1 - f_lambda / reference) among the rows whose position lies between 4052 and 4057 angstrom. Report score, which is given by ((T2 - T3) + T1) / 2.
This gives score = 0.017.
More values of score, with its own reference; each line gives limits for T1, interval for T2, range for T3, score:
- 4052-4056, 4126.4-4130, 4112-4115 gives 0.045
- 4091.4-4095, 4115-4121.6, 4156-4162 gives -0.016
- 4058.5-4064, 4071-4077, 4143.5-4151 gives 0.002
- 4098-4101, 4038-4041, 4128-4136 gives 0.063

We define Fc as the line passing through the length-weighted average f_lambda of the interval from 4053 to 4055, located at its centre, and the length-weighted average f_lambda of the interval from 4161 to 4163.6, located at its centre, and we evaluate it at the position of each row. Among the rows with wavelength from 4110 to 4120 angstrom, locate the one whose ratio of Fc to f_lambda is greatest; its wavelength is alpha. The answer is 4111.69 angstrom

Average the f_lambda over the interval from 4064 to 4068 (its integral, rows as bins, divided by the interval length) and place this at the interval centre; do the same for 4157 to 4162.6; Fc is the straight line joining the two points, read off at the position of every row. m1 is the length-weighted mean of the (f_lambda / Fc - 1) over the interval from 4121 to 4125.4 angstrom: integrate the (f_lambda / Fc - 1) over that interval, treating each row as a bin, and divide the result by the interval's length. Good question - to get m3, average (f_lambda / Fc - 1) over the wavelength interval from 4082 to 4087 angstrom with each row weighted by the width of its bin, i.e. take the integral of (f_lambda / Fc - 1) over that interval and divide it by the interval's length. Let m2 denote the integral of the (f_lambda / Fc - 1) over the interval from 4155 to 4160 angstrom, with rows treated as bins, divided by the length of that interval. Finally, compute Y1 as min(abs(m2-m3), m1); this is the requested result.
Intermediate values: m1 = 0.006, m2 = -0.071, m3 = 0.14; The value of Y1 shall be 0.006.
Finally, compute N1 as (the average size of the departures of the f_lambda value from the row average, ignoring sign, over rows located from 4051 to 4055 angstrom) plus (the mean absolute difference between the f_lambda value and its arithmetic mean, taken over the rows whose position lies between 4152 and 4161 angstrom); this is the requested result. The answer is 0.93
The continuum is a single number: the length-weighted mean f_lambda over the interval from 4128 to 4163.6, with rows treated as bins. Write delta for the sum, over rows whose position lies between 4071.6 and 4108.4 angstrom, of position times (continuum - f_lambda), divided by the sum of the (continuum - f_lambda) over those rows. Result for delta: 4086.7 angstrom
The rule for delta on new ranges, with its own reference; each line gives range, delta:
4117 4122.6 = 4119.1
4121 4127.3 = 4123.8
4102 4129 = 4116.6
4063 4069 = 4065.0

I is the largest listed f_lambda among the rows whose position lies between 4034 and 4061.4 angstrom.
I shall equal 15.3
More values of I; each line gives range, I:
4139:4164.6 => 15.1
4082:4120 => 15.7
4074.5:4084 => 14.4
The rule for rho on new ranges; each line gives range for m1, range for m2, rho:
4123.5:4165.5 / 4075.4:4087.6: -0.07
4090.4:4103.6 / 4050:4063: 0.01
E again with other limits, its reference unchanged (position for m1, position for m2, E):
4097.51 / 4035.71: 0.8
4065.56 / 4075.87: -0.7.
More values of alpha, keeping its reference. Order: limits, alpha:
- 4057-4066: 4063.69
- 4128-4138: 4132.57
